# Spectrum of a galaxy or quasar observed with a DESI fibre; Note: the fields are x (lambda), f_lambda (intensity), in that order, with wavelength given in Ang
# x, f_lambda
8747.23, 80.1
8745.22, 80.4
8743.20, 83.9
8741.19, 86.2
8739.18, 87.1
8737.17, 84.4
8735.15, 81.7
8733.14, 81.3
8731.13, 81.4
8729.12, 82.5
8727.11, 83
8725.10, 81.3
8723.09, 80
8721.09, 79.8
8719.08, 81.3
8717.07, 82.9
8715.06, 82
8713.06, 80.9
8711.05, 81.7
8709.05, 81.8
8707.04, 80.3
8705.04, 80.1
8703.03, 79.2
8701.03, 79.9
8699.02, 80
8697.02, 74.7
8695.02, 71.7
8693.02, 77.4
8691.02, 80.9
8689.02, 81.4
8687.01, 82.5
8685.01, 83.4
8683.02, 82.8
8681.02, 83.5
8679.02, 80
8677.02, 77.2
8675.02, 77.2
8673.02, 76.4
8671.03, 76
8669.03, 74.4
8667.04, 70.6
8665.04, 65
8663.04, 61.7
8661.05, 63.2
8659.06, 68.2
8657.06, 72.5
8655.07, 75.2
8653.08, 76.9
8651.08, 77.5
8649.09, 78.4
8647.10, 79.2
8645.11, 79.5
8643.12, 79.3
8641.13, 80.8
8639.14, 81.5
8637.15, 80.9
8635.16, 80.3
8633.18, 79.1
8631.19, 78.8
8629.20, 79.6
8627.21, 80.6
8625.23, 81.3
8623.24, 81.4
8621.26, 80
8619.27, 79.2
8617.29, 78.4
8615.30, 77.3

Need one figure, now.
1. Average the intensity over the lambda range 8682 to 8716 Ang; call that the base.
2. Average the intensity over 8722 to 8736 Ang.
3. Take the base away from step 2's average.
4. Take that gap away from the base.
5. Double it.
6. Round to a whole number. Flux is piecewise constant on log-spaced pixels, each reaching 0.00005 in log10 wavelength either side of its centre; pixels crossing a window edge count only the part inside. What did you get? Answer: 157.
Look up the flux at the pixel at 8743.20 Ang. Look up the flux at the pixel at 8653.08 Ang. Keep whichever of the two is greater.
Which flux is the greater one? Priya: 83.9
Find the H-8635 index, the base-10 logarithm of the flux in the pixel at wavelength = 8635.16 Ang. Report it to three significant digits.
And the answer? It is 1.90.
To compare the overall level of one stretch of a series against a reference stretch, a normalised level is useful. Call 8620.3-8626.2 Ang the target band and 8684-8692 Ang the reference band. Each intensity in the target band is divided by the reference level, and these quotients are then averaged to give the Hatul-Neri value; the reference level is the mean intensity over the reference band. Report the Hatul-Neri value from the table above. 0.986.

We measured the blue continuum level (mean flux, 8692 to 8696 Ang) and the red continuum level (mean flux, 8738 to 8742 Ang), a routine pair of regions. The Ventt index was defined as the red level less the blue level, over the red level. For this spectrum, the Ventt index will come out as 0.14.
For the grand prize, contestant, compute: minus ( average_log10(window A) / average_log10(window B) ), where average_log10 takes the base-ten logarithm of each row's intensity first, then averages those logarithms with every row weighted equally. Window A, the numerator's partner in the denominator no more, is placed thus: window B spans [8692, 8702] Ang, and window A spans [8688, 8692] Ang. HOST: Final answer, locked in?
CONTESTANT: -1.01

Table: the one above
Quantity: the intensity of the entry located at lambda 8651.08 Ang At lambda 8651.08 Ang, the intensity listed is 77.5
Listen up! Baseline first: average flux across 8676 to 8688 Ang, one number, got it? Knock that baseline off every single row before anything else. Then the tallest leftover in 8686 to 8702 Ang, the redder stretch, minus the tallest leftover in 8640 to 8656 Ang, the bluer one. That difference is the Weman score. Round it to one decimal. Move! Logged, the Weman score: 1.7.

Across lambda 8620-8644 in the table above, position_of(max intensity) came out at 8639.14 Ang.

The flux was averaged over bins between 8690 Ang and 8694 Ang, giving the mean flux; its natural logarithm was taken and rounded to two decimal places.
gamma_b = 4.37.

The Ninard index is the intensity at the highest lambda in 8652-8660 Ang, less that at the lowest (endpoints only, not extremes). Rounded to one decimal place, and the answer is -8.7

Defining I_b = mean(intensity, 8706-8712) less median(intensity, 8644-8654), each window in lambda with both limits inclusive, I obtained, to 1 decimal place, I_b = 2.9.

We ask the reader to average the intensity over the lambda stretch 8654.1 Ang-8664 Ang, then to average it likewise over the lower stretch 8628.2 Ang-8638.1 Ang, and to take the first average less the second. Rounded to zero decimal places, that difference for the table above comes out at -12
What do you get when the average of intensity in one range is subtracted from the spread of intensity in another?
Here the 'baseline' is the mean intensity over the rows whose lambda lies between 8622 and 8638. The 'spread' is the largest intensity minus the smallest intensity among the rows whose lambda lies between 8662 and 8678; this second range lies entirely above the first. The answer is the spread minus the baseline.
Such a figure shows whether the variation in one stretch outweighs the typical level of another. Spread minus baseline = -64.8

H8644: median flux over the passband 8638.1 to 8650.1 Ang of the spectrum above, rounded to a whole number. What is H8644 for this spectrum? 79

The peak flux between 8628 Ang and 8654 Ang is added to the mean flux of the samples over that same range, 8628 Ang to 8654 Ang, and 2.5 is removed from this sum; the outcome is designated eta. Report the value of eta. 158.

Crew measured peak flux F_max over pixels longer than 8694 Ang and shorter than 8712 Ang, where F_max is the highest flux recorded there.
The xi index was 81.8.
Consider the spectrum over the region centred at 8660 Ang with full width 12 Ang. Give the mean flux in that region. 68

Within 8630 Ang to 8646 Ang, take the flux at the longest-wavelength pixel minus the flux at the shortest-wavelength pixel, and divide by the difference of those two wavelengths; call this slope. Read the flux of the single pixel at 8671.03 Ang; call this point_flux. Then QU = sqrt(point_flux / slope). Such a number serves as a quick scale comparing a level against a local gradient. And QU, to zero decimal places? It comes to 39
